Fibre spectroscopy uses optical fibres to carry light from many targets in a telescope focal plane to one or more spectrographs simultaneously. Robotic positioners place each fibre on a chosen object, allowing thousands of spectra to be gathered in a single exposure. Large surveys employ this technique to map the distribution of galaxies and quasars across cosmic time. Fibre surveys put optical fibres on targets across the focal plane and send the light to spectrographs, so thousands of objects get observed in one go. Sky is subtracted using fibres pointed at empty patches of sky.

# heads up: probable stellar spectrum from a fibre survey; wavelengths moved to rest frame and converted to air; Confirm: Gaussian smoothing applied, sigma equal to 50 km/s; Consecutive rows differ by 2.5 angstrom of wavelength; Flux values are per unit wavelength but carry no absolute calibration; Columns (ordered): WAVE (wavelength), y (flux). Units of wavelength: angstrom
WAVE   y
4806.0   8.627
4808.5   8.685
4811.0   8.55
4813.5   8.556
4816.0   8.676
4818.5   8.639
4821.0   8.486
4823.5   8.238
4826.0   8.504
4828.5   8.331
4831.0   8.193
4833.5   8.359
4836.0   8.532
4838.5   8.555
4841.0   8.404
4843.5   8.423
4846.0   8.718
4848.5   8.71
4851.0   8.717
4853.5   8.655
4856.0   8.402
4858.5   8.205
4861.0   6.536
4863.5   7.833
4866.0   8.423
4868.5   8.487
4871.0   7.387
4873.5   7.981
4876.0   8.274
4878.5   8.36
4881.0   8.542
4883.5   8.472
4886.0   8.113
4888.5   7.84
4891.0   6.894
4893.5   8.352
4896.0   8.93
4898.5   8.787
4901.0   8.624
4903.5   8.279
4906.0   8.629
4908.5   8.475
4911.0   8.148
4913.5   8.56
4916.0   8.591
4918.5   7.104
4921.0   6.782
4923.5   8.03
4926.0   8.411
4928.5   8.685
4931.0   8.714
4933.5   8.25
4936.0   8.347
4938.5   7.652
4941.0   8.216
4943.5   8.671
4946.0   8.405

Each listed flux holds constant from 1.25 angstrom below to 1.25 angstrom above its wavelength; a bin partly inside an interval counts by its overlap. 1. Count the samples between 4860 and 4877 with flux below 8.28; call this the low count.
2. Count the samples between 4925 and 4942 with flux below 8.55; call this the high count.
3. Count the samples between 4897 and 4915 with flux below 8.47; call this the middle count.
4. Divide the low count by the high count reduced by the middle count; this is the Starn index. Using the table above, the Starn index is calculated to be 1.7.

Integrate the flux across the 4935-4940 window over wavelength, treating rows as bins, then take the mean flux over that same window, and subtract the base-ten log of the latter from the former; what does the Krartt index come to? 39.1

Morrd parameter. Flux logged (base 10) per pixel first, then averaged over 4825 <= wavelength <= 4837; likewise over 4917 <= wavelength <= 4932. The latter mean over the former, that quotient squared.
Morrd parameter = 0.95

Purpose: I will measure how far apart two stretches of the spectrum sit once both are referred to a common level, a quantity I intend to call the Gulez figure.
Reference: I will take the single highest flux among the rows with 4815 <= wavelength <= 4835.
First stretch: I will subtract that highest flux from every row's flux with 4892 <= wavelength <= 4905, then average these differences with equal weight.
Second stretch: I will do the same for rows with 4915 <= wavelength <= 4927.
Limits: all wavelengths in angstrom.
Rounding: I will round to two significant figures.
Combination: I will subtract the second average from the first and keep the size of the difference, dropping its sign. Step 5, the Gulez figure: 0.81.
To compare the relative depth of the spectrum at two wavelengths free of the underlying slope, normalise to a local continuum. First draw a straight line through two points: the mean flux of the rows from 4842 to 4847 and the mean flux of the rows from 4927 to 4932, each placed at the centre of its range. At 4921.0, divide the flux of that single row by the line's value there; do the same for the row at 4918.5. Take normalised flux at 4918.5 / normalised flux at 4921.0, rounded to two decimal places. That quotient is 1.05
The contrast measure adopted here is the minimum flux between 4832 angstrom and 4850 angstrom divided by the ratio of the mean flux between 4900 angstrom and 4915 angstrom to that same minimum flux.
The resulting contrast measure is 8.27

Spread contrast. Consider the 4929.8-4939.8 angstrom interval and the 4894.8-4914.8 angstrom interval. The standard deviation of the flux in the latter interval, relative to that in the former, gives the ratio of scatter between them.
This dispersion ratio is 0.6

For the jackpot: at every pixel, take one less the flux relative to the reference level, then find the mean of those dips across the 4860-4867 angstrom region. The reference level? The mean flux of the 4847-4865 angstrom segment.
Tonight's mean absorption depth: 0.07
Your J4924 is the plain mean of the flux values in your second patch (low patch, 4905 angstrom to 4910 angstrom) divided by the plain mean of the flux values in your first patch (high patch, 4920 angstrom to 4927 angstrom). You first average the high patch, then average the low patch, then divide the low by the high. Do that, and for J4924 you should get 1.10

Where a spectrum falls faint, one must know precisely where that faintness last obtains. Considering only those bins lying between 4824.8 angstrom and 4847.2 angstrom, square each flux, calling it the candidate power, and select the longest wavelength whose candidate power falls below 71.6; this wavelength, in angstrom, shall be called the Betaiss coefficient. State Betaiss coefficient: 4843.5 angstrom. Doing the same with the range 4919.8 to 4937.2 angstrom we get 4936.0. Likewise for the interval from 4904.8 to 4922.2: 4921.0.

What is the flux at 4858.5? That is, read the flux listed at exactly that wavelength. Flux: 8.205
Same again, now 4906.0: 8.629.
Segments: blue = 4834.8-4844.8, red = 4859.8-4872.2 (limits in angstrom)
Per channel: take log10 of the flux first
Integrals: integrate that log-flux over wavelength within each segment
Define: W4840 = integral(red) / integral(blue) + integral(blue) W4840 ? 10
